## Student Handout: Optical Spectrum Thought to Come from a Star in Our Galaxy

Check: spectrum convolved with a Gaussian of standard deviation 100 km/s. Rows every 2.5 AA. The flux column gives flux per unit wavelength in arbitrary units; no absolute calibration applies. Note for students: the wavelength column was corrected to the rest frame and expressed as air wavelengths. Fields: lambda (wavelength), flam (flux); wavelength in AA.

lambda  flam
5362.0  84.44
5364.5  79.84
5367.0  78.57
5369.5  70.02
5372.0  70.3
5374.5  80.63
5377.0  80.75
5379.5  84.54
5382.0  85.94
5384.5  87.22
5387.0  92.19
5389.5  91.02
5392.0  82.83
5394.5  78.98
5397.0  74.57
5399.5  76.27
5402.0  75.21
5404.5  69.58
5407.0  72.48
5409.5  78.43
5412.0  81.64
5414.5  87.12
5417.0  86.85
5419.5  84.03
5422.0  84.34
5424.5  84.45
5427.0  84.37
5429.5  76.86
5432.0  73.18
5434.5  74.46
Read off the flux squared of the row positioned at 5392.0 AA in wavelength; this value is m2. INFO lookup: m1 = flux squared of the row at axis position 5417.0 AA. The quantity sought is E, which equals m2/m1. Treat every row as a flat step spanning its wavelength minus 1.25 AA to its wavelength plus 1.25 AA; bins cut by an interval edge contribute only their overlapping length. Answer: 0.9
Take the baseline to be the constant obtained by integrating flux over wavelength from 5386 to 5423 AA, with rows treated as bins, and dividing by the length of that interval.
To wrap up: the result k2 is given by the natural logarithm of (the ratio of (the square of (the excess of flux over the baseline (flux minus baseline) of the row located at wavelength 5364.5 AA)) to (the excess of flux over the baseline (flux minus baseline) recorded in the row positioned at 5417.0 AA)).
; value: -1.6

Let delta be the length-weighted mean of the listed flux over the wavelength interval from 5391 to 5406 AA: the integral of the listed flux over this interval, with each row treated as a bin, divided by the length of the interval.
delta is 76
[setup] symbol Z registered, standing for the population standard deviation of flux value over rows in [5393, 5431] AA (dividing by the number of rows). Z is 5.3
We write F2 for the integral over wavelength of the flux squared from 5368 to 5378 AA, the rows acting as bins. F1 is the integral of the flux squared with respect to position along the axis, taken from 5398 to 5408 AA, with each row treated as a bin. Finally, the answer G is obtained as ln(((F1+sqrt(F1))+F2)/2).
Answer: 10.9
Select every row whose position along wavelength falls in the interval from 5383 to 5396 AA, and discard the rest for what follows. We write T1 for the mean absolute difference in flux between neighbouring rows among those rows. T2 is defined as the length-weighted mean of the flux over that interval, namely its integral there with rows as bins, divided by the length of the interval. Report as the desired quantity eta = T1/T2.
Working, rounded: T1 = 4.5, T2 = 86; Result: 0.05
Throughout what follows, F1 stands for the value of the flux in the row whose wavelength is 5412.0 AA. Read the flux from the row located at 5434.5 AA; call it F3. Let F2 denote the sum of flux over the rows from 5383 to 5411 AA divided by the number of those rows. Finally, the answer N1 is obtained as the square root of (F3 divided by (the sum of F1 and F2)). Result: 0.679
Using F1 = 81.64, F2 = 79.9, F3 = 74.46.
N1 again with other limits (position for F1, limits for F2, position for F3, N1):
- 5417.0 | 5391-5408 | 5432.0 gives 0.671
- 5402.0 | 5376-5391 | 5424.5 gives 0.722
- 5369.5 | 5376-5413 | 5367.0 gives 0.722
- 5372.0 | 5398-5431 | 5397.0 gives 0.704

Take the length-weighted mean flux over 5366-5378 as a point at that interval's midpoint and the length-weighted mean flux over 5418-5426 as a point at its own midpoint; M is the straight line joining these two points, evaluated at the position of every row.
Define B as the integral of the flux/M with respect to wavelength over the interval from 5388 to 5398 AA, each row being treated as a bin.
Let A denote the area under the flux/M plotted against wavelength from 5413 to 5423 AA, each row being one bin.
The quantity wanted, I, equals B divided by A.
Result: 1.01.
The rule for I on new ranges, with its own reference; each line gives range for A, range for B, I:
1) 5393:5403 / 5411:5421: 1.07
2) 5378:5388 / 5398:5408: 0.81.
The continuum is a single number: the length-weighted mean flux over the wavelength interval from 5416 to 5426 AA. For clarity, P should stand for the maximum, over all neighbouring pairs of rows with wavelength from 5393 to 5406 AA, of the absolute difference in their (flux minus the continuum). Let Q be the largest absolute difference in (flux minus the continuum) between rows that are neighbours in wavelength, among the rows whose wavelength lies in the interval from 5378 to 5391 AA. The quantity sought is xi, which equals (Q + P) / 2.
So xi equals 5.3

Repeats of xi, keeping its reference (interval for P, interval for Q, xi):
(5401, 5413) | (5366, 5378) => 8.1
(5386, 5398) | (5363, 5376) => 9.3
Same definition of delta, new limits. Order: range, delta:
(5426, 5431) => 80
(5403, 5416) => 78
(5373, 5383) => 83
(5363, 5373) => 75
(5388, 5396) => 84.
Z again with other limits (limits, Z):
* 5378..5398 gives 5.5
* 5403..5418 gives 6.7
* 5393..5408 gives 2.9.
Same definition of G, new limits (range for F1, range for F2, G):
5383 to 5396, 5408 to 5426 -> 11.6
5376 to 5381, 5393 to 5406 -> 10.9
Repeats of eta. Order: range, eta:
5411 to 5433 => 0.03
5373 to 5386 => 0.02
